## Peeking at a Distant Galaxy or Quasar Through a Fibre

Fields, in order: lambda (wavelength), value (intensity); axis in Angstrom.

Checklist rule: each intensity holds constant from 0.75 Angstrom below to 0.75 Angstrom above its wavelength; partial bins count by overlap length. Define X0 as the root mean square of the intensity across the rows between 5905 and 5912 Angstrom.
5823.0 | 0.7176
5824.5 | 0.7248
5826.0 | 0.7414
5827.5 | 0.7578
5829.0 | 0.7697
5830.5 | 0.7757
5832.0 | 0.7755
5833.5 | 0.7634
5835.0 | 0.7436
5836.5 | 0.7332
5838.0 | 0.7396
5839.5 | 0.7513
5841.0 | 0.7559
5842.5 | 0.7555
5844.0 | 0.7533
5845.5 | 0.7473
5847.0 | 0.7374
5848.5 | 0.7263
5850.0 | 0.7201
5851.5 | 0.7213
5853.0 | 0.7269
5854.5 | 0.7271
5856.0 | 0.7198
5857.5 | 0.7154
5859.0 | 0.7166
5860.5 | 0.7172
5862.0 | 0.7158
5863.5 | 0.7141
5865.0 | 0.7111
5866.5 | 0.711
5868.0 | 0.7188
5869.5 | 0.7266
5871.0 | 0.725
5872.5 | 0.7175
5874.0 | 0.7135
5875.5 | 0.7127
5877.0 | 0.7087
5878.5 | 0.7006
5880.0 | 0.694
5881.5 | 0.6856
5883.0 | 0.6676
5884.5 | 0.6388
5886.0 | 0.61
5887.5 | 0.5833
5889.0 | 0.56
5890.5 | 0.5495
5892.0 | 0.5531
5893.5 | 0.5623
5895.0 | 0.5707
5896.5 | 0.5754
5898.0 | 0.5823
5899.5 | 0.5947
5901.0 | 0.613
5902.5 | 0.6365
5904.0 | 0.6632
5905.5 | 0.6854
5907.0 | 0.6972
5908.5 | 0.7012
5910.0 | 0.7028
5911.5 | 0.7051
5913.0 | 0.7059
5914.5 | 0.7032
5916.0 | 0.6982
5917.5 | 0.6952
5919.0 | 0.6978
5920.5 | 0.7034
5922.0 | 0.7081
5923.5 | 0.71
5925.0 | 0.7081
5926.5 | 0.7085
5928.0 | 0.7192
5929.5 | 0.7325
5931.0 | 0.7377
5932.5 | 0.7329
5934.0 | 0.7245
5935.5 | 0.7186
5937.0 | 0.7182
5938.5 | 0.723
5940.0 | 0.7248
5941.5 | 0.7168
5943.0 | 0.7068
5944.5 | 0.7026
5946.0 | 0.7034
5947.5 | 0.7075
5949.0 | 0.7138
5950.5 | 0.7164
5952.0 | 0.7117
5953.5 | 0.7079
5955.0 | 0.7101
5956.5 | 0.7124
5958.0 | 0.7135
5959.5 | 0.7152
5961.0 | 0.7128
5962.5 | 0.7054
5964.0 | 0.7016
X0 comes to 0.698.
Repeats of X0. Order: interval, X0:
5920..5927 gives 0.708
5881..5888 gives 0.638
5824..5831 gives 0.754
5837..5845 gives 0.751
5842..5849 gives 0.744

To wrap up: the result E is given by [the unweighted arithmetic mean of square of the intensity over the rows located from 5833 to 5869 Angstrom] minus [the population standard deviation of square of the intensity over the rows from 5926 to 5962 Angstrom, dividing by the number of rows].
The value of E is 0.522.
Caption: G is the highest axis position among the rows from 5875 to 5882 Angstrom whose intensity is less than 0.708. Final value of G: 5881.5 Angstrom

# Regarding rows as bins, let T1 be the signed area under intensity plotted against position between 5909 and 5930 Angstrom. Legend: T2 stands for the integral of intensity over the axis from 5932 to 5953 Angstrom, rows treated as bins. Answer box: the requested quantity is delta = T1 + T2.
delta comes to 29.9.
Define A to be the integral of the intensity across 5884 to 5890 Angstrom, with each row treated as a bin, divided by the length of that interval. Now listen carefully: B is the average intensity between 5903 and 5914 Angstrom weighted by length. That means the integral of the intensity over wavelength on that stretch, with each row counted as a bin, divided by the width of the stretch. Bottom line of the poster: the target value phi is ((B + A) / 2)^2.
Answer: 0.414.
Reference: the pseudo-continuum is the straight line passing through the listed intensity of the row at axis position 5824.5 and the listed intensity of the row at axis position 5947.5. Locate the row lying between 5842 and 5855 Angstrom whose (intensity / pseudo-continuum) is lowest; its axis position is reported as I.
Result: 5850.0 Angstrom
